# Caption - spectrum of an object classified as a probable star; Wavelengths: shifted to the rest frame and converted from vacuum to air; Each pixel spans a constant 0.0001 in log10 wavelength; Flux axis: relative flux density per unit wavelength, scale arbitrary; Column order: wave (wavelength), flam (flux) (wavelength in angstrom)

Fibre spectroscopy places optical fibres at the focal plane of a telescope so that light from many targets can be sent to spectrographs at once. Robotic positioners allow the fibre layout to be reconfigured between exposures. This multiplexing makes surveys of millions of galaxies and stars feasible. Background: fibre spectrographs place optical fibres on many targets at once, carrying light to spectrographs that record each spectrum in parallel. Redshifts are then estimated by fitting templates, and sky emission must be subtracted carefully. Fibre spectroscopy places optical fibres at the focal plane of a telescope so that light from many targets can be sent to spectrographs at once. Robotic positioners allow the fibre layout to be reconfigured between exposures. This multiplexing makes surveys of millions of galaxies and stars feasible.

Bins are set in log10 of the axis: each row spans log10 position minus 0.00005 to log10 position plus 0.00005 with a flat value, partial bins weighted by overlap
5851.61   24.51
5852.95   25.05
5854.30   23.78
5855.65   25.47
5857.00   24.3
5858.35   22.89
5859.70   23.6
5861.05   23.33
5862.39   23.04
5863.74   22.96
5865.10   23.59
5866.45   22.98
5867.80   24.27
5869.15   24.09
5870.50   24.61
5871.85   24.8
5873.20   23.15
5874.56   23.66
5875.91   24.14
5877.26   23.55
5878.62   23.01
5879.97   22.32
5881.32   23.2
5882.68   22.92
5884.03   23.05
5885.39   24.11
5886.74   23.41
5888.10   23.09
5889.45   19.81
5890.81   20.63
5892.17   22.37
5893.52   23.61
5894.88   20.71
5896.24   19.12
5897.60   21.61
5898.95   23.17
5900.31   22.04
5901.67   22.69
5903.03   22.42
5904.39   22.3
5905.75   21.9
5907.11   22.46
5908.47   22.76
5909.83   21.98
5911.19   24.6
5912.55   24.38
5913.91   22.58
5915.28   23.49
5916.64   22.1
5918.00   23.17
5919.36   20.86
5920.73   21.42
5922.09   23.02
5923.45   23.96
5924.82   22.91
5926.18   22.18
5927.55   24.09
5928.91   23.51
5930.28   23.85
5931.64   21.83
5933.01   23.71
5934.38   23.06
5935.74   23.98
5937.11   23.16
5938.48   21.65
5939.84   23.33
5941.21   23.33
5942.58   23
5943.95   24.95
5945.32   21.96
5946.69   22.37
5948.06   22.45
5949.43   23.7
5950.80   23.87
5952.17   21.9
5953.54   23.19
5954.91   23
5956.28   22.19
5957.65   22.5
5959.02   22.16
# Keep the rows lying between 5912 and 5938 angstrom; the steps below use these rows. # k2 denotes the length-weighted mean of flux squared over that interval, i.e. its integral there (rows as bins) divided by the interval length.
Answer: 530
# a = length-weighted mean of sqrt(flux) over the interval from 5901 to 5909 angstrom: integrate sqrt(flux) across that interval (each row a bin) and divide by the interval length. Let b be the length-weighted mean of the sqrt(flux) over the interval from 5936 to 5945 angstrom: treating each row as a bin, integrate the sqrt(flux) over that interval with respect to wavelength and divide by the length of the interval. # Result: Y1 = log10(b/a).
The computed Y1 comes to 0.007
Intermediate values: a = 4.73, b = 4.82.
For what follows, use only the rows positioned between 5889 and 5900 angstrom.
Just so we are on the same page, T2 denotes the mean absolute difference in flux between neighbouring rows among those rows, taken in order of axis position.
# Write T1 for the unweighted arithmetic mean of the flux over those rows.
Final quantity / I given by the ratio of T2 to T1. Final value 0.082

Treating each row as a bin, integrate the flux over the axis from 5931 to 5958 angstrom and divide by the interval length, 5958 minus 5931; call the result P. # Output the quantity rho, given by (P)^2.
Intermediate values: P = 23.0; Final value 527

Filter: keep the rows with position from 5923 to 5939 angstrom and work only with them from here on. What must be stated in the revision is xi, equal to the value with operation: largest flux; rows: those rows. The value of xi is 24.09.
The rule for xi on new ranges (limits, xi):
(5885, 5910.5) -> 24.11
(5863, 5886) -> 24.8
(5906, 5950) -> 24.95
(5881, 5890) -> 24.11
